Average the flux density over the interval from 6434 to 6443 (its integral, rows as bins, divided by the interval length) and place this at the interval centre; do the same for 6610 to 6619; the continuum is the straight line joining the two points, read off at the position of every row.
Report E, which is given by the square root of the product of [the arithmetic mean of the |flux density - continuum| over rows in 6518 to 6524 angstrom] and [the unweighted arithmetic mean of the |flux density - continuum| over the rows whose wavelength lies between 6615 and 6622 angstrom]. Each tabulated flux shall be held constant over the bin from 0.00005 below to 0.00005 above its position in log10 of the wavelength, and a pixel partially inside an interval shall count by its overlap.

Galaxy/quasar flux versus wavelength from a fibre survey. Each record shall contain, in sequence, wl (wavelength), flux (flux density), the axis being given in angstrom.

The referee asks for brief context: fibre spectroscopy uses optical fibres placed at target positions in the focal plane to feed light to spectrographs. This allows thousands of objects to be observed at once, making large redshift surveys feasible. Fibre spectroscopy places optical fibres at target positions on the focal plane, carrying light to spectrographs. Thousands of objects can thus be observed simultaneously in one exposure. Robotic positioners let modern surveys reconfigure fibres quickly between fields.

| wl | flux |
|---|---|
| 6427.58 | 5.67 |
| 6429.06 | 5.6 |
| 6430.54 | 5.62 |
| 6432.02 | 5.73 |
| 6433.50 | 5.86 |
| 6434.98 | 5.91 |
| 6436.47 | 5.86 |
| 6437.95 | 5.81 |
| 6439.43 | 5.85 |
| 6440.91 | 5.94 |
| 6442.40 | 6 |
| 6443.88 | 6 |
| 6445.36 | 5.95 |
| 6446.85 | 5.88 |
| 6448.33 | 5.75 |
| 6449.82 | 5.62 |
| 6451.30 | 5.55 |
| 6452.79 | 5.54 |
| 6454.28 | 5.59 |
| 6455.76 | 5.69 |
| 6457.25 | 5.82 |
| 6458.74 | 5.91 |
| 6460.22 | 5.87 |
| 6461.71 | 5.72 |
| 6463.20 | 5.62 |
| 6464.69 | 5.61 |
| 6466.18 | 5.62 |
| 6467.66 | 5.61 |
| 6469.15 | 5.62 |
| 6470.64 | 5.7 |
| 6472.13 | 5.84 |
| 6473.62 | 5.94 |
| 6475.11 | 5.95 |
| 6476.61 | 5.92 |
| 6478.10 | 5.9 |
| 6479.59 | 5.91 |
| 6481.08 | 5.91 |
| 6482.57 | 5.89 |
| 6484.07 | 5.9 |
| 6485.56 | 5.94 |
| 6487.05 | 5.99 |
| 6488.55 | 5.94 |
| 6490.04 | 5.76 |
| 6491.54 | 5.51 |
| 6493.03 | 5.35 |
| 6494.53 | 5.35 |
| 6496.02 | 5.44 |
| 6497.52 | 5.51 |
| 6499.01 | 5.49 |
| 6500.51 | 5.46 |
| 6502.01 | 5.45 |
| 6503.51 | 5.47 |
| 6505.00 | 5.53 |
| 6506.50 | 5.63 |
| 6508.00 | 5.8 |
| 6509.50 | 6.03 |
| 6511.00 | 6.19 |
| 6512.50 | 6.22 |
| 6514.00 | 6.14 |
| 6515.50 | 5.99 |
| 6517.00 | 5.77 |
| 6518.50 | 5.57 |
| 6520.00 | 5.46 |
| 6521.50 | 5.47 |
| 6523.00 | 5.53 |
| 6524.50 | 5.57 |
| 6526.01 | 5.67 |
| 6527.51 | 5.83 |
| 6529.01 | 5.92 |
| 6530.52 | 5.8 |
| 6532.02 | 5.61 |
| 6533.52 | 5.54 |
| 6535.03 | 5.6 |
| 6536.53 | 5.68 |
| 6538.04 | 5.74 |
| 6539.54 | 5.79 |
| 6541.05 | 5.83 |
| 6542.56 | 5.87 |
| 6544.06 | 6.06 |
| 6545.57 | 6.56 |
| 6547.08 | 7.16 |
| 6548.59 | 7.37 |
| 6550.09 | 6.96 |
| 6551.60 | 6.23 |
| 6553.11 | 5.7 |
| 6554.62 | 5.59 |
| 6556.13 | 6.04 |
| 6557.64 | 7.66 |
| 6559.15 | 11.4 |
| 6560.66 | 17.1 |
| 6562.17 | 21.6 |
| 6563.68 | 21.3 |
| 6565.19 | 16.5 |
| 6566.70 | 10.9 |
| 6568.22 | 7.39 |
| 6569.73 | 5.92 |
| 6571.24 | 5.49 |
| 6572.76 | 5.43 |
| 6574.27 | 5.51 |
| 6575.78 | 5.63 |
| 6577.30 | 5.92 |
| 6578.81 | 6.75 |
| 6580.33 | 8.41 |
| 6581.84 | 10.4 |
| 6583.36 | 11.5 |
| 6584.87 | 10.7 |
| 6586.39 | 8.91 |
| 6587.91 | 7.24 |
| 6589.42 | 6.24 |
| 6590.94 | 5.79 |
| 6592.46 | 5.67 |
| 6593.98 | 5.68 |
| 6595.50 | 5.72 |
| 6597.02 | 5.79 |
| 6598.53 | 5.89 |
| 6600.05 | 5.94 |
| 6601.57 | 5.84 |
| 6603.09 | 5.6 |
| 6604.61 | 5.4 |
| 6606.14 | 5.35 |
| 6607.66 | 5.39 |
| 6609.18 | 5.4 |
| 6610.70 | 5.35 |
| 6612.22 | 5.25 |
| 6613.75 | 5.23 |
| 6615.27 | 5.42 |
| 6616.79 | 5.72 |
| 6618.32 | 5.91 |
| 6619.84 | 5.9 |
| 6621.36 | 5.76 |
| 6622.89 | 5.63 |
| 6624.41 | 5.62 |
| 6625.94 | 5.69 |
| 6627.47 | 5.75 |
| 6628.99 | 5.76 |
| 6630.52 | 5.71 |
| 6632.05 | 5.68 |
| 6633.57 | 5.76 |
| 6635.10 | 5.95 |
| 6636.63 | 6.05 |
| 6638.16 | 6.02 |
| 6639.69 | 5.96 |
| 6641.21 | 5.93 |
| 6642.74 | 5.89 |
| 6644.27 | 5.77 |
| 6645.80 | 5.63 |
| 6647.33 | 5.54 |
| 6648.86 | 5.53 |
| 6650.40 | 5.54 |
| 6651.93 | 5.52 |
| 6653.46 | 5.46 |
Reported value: 0.24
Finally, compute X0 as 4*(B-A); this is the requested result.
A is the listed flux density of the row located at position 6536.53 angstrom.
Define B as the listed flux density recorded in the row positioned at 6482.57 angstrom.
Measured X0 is 0.84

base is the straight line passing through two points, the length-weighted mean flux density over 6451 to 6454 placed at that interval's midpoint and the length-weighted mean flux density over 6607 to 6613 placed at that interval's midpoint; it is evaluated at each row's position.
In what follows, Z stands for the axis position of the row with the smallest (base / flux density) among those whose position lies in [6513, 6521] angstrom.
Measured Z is 6514.00 angstrom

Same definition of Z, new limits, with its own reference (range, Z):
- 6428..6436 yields 6434.98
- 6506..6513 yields 6512.50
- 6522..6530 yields 6529.01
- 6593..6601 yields 6600.05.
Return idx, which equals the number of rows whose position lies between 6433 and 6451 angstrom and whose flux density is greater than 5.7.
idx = 11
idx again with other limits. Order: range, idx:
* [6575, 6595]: 10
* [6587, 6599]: 6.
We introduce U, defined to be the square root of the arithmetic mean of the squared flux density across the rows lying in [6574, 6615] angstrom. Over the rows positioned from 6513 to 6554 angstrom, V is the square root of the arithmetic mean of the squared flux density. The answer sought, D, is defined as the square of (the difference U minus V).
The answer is 0.7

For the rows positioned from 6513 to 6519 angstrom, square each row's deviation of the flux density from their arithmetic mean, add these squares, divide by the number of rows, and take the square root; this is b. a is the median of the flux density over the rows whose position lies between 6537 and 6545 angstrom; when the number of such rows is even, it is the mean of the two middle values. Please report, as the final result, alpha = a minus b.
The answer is 5.6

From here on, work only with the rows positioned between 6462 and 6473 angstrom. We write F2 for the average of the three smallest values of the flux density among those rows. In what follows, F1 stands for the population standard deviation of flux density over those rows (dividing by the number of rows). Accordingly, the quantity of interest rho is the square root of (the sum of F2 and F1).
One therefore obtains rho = 2.39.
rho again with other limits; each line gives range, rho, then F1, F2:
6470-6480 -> 2.43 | 0.08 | 5.81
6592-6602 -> 2.41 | 0.10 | 5.69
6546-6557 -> 2.54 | 0.67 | 5.78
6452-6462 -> 2.40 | 0.13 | 5.61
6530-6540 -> 2.38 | 0.09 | 5.58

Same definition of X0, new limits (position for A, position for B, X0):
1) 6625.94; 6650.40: -0.60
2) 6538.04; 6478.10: 0.64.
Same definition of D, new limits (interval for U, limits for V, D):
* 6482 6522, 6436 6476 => 0.0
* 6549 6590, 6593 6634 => 21.8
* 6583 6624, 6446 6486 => 0.4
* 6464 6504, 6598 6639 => 0.0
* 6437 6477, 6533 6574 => 15.4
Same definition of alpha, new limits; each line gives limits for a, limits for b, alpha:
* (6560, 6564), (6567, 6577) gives 20.6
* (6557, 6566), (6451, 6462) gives 16.7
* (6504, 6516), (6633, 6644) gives 5.9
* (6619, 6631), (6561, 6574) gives -0.8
